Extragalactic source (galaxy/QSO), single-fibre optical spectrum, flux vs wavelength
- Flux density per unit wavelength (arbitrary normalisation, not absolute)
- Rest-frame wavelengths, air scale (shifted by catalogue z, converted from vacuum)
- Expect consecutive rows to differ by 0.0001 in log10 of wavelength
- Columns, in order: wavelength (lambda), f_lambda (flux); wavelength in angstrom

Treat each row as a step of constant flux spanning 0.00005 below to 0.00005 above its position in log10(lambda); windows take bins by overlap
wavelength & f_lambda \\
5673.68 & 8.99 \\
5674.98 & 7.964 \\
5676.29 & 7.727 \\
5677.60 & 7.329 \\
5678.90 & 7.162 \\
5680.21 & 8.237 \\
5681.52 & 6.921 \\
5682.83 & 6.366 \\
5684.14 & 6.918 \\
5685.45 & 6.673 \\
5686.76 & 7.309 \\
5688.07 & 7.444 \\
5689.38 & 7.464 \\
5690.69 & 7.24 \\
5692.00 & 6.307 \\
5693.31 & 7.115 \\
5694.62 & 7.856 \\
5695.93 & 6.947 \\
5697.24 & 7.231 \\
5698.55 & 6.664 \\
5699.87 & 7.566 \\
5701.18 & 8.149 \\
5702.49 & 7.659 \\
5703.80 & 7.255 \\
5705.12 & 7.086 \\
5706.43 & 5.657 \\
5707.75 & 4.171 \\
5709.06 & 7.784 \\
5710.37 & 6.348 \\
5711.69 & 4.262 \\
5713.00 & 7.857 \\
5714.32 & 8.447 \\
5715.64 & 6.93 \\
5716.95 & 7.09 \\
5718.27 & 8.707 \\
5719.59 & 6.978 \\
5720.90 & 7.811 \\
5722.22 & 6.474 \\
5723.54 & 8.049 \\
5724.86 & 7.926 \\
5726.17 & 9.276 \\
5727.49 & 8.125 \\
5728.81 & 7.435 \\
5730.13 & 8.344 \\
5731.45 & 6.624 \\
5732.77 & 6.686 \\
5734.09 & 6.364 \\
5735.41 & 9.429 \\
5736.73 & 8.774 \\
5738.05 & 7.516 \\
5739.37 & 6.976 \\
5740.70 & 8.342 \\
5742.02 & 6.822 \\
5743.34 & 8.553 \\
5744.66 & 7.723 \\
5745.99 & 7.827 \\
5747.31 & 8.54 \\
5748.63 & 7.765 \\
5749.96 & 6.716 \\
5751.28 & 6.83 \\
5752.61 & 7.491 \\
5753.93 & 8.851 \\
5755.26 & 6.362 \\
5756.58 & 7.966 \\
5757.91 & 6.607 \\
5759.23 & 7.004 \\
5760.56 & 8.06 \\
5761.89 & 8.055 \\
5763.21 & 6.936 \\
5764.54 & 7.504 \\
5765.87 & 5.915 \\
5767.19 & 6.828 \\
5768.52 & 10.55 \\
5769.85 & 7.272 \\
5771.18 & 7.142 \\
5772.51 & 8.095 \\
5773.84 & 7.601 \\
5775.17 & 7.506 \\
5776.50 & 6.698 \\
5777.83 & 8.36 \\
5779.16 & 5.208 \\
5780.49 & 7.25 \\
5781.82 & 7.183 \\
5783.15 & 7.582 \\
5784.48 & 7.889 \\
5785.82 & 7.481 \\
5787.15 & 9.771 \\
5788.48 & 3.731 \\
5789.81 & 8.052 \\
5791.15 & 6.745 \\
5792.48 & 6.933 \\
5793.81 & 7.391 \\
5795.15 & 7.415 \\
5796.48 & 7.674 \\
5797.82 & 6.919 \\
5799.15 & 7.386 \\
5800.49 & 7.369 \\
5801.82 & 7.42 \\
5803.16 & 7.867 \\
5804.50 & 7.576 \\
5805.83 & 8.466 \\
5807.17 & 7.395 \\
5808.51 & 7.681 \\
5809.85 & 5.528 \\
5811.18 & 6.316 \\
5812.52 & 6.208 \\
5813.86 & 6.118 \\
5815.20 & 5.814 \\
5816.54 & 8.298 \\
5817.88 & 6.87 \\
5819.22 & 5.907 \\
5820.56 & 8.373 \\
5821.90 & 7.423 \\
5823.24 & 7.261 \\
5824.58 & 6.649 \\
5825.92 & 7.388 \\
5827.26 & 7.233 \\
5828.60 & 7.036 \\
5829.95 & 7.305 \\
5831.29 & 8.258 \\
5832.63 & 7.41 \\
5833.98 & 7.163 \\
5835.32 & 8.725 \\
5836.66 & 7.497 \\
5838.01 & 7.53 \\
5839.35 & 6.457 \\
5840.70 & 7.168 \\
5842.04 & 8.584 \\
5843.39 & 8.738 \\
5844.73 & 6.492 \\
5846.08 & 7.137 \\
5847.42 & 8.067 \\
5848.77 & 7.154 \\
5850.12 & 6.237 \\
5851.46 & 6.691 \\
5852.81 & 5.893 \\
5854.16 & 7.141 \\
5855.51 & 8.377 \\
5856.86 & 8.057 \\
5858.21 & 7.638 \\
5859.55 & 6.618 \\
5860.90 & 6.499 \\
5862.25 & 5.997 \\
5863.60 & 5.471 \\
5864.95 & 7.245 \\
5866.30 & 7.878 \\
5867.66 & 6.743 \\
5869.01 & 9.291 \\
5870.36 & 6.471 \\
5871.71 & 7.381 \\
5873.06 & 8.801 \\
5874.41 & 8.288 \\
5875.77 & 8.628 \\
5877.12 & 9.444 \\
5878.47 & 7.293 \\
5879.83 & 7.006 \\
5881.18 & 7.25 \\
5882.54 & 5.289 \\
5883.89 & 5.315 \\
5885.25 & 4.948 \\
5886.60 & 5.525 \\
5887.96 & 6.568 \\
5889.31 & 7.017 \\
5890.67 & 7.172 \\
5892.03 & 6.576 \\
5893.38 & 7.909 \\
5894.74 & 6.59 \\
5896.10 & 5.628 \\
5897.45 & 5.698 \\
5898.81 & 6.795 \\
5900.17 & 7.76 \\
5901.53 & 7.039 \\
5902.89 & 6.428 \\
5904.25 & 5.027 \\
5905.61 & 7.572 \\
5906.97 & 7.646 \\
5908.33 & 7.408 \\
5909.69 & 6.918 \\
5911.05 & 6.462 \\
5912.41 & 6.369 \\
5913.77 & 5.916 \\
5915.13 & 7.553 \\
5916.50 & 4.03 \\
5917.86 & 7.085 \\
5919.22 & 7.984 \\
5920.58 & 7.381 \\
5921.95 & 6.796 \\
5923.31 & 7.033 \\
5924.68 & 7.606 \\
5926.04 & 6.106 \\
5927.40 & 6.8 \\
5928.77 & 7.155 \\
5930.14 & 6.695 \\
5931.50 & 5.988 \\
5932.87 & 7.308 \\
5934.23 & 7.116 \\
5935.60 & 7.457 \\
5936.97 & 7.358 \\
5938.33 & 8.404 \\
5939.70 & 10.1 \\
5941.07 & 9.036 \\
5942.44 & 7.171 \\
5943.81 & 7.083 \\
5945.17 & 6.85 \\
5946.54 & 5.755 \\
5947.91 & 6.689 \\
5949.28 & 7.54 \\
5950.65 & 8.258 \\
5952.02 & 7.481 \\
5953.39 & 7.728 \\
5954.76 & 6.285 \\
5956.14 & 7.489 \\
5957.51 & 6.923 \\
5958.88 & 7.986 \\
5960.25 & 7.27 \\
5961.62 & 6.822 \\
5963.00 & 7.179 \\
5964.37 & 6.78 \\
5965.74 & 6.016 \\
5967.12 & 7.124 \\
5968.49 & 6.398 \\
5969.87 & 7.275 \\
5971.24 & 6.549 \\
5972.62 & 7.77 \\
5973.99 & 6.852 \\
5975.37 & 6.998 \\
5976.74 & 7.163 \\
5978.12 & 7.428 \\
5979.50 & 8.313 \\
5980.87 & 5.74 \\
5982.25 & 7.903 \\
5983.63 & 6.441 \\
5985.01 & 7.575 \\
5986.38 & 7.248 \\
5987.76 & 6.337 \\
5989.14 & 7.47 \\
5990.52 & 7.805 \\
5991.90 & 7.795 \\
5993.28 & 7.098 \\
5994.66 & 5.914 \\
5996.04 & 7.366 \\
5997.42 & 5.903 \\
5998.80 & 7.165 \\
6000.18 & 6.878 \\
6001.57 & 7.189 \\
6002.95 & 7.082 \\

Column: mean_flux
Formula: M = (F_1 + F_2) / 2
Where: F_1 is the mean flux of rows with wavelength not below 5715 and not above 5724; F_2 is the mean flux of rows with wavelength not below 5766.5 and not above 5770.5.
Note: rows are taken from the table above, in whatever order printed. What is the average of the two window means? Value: 7.8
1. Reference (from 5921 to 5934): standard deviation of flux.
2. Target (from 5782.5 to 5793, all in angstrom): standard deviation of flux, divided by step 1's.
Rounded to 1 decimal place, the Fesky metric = 3.2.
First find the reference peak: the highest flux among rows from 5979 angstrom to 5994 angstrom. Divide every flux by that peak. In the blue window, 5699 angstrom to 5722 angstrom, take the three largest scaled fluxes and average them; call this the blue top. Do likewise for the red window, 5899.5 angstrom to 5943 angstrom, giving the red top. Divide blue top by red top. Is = 0.92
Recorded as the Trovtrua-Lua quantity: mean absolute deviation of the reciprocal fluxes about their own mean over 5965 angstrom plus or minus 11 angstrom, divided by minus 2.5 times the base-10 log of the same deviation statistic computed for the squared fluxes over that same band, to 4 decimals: -0.0044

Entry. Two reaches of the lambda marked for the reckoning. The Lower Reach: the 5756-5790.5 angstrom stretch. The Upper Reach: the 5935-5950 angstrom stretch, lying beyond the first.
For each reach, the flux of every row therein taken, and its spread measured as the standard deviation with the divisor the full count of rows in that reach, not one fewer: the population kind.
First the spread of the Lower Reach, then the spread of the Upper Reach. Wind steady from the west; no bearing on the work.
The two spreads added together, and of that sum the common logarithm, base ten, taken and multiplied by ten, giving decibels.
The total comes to 3.8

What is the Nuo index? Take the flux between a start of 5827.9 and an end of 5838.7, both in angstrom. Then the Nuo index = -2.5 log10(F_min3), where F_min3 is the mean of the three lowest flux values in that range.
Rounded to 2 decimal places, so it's -2.14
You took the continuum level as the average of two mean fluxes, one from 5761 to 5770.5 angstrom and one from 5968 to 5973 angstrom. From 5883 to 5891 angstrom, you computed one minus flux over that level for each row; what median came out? 0.17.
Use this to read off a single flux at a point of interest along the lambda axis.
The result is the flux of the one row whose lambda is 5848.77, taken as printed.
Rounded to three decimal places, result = 7.154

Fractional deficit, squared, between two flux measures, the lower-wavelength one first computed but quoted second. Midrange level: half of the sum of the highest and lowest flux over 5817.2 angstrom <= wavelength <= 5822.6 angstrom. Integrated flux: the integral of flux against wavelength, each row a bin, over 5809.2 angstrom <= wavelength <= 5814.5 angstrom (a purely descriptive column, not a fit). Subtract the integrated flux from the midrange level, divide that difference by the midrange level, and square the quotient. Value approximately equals 12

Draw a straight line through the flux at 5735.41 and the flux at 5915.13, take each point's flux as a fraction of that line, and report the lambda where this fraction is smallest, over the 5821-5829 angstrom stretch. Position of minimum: 5824.58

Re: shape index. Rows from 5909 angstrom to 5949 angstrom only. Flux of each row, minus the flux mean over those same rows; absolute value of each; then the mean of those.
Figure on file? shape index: 0.70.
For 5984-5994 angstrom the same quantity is 0.38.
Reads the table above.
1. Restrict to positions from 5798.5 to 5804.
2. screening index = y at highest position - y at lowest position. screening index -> 0.5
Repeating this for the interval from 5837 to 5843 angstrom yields 1.1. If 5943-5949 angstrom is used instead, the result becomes -0.4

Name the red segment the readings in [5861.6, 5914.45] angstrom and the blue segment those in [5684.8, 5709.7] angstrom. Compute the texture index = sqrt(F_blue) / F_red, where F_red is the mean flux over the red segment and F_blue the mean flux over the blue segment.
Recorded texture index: 0.385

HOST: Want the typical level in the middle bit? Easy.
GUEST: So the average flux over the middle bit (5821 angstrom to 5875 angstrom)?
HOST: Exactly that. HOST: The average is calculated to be 7.3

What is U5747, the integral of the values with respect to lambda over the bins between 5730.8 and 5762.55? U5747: 241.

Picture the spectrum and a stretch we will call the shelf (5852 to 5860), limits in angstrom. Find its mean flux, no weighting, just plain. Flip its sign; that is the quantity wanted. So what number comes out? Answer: -7.3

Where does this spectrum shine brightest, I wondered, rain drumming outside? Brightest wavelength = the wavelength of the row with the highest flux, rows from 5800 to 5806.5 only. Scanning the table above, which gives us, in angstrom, 5805.83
